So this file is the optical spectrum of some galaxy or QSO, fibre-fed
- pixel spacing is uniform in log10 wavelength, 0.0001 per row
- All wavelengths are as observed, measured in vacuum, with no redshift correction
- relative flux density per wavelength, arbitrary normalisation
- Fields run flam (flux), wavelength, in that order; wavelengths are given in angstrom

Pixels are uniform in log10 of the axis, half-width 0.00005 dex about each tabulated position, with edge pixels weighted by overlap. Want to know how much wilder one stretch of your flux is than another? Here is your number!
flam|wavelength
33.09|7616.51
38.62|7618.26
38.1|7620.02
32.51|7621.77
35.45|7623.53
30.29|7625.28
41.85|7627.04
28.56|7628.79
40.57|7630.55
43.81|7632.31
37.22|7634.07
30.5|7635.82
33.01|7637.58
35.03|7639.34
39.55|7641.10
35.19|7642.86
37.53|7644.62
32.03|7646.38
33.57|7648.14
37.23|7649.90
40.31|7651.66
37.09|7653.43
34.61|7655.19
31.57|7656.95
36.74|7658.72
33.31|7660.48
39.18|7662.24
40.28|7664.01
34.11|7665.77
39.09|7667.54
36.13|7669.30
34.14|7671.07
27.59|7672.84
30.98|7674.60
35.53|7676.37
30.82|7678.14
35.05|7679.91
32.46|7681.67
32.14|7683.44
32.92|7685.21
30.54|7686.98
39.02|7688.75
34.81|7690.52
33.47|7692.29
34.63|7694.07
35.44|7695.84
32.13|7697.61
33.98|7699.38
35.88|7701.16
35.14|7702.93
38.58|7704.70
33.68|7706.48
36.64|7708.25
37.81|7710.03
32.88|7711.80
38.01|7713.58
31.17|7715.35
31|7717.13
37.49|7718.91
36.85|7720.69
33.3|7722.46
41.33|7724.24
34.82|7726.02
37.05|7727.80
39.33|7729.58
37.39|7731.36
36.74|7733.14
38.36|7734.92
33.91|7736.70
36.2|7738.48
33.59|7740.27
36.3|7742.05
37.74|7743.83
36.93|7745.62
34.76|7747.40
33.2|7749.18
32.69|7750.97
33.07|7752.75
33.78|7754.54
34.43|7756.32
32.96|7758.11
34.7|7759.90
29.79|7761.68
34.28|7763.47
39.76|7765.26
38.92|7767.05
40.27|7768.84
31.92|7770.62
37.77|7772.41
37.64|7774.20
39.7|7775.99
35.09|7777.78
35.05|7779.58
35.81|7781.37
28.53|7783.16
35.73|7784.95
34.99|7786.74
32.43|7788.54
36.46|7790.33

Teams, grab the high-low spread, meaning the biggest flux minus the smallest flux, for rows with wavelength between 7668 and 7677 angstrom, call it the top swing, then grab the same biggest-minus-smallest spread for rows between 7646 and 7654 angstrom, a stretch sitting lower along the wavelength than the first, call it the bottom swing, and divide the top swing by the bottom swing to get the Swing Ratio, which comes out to 1.03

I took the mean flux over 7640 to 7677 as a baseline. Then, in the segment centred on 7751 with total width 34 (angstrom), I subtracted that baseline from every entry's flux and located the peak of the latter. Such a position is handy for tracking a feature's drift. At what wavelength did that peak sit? 7765.26 angstrom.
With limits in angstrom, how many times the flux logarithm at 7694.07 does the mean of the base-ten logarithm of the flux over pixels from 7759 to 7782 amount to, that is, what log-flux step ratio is 1.01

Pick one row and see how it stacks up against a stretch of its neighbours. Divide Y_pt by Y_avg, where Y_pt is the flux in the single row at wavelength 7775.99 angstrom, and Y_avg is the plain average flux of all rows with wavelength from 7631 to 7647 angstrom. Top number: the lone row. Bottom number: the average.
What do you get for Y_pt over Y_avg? 1.10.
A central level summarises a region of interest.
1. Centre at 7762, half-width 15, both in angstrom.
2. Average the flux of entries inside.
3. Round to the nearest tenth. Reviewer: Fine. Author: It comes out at 35.3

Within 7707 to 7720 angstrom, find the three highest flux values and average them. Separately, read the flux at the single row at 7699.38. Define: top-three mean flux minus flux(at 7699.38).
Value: 4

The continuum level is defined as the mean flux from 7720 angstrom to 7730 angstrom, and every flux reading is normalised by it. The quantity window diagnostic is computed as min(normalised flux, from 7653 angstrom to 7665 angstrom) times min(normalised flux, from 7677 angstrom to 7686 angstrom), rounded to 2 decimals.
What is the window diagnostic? 0.71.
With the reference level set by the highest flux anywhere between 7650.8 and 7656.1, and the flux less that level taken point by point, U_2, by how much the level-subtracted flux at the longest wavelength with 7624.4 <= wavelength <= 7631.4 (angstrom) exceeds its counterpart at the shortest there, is 10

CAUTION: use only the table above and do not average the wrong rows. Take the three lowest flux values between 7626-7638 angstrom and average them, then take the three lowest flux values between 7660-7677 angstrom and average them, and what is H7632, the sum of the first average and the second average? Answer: 61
